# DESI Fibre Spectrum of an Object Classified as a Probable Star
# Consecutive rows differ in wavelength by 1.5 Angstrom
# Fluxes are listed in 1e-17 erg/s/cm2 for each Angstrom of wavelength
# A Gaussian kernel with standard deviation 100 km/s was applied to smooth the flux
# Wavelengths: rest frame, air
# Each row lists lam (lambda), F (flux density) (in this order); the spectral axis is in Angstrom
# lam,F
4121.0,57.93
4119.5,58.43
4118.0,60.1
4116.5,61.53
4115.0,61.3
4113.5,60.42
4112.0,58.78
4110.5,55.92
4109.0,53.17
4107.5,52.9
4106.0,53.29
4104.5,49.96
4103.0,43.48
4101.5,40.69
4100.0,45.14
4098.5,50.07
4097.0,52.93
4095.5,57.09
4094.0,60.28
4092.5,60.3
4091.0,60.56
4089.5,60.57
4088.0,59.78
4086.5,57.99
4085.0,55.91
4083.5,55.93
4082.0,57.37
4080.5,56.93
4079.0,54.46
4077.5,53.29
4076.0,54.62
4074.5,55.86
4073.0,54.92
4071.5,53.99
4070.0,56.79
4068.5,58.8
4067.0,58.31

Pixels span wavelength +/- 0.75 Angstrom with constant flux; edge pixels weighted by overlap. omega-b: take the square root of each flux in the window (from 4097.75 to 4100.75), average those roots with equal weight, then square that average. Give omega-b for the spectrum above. 48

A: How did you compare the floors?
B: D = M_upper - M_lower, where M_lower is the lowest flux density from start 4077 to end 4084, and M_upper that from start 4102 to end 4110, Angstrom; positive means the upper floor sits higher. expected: -10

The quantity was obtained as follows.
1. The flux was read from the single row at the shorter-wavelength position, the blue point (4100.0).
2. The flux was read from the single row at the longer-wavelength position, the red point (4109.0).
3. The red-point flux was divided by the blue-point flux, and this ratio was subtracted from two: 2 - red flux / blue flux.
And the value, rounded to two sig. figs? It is 0.82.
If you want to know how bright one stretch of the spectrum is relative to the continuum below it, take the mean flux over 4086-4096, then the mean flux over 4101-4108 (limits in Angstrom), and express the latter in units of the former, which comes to 0.81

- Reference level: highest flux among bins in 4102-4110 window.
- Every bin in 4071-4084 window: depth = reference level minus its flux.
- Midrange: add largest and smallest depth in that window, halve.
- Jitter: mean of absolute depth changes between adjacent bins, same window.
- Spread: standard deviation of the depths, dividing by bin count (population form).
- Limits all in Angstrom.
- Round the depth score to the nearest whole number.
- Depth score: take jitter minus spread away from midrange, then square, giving 4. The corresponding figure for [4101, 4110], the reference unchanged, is 75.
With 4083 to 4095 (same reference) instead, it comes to 14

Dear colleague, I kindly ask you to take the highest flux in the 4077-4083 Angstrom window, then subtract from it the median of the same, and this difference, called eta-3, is 1.7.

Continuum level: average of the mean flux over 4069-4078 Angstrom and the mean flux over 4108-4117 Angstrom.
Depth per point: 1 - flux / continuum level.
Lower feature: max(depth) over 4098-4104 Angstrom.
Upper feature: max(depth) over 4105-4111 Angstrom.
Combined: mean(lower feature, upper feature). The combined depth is 0.17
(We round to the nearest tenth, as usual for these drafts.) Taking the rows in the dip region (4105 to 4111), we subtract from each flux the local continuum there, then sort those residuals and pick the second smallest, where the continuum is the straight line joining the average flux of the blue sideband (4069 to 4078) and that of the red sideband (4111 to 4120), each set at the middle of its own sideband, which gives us -6.1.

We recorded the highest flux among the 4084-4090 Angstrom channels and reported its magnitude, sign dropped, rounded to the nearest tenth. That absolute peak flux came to 60.6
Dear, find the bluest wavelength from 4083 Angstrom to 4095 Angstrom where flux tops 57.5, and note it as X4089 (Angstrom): 4086.5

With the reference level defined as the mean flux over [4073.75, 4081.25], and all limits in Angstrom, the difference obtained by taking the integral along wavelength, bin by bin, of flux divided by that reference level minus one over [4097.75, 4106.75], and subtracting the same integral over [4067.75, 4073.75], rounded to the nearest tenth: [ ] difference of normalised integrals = -1.4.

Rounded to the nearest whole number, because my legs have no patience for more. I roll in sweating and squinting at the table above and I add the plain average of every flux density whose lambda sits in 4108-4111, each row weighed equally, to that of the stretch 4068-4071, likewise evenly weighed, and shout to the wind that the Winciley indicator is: 112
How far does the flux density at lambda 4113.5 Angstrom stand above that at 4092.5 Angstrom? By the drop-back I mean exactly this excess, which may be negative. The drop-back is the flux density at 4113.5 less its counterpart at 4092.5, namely 0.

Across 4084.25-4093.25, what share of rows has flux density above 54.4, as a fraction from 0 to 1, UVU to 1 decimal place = 1.0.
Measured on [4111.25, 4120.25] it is 1.0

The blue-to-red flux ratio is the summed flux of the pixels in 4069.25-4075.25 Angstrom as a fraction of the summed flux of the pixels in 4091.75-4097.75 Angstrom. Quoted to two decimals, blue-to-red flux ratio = 0.96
